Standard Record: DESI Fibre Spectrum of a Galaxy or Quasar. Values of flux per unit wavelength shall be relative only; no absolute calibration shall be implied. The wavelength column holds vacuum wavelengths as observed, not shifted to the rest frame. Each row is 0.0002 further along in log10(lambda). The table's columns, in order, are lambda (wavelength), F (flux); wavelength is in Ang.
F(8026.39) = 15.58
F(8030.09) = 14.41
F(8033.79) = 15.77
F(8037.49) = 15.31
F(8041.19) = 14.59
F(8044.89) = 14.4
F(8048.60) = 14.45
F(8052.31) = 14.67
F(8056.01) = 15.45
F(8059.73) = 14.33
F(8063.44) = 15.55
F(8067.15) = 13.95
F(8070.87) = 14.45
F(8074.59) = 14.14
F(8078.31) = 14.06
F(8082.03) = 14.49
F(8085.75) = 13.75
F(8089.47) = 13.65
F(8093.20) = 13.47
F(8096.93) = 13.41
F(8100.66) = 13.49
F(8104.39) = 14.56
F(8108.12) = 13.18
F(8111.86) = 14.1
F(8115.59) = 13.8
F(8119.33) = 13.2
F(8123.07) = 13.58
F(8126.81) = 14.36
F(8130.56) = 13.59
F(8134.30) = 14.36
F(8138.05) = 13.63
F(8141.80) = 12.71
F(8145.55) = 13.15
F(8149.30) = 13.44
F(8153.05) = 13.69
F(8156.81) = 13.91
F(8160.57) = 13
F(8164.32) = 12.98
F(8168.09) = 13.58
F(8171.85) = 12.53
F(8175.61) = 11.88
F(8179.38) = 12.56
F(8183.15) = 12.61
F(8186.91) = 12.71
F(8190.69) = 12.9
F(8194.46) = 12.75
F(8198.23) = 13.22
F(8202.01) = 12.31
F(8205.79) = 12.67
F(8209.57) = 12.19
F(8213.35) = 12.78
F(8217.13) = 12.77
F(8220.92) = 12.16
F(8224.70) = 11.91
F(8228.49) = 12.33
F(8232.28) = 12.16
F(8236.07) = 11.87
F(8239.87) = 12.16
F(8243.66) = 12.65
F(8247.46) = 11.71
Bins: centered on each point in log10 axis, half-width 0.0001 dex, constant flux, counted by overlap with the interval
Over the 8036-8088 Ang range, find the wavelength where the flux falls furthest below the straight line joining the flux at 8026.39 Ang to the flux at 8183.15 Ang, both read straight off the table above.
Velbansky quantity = 8067.15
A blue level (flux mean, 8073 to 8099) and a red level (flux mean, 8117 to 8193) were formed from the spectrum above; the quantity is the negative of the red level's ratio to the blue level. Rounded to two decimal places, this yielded -0.95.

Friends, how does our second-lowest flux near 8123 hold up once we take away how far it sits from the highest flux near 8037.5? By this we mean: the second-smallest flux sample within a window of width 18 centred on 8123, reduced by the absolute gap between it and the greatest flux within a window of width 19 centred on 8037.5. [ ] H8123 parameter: 11.4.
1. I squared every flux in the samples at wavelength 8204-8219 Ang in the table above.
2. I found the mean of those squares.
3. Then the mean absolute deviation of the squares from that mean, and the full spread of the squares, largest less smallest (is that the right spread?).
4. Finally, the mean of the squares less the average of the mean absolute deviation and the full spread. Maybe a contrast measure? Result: 149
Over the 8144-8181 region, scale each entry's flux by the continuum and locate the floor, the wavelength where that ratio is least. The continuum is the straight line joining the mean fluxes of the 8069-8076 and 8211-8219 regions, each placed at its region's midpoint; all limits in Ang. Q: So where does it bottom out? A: 8175.61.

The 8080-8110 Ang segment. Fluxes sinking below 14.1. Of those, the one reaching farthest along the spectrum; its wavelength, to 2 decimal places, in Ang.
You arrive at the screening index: 8108.12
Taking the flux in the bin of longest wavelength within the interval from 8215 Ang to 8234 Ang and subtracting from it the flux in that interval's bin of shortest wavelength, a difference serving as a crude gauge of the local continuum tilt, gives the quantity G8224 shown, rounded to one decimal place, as -0.6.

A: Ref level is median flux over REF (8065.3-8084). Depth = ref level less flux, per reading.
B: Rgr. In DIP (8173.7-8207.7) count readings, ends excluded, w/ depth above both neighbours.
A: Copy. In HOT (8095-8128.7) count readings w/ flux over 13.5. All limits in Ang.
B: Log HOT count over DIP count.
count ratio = 2.5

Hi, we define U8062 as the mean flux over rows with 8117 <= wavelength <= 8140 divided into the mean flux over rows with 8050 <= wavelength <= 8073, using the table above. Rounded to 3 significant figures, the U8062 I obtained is 1.07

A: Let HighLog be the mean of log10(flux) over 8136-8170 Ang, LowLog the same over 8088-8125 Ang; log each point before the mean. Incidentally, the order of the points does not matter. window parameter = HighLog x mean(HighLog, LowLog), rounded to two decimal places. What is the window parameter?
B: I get 1.27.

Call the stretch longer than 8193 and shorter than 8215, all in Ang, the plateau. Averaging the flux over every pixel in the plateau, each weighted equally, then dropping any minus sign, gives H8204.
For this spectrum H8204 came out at 12.7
